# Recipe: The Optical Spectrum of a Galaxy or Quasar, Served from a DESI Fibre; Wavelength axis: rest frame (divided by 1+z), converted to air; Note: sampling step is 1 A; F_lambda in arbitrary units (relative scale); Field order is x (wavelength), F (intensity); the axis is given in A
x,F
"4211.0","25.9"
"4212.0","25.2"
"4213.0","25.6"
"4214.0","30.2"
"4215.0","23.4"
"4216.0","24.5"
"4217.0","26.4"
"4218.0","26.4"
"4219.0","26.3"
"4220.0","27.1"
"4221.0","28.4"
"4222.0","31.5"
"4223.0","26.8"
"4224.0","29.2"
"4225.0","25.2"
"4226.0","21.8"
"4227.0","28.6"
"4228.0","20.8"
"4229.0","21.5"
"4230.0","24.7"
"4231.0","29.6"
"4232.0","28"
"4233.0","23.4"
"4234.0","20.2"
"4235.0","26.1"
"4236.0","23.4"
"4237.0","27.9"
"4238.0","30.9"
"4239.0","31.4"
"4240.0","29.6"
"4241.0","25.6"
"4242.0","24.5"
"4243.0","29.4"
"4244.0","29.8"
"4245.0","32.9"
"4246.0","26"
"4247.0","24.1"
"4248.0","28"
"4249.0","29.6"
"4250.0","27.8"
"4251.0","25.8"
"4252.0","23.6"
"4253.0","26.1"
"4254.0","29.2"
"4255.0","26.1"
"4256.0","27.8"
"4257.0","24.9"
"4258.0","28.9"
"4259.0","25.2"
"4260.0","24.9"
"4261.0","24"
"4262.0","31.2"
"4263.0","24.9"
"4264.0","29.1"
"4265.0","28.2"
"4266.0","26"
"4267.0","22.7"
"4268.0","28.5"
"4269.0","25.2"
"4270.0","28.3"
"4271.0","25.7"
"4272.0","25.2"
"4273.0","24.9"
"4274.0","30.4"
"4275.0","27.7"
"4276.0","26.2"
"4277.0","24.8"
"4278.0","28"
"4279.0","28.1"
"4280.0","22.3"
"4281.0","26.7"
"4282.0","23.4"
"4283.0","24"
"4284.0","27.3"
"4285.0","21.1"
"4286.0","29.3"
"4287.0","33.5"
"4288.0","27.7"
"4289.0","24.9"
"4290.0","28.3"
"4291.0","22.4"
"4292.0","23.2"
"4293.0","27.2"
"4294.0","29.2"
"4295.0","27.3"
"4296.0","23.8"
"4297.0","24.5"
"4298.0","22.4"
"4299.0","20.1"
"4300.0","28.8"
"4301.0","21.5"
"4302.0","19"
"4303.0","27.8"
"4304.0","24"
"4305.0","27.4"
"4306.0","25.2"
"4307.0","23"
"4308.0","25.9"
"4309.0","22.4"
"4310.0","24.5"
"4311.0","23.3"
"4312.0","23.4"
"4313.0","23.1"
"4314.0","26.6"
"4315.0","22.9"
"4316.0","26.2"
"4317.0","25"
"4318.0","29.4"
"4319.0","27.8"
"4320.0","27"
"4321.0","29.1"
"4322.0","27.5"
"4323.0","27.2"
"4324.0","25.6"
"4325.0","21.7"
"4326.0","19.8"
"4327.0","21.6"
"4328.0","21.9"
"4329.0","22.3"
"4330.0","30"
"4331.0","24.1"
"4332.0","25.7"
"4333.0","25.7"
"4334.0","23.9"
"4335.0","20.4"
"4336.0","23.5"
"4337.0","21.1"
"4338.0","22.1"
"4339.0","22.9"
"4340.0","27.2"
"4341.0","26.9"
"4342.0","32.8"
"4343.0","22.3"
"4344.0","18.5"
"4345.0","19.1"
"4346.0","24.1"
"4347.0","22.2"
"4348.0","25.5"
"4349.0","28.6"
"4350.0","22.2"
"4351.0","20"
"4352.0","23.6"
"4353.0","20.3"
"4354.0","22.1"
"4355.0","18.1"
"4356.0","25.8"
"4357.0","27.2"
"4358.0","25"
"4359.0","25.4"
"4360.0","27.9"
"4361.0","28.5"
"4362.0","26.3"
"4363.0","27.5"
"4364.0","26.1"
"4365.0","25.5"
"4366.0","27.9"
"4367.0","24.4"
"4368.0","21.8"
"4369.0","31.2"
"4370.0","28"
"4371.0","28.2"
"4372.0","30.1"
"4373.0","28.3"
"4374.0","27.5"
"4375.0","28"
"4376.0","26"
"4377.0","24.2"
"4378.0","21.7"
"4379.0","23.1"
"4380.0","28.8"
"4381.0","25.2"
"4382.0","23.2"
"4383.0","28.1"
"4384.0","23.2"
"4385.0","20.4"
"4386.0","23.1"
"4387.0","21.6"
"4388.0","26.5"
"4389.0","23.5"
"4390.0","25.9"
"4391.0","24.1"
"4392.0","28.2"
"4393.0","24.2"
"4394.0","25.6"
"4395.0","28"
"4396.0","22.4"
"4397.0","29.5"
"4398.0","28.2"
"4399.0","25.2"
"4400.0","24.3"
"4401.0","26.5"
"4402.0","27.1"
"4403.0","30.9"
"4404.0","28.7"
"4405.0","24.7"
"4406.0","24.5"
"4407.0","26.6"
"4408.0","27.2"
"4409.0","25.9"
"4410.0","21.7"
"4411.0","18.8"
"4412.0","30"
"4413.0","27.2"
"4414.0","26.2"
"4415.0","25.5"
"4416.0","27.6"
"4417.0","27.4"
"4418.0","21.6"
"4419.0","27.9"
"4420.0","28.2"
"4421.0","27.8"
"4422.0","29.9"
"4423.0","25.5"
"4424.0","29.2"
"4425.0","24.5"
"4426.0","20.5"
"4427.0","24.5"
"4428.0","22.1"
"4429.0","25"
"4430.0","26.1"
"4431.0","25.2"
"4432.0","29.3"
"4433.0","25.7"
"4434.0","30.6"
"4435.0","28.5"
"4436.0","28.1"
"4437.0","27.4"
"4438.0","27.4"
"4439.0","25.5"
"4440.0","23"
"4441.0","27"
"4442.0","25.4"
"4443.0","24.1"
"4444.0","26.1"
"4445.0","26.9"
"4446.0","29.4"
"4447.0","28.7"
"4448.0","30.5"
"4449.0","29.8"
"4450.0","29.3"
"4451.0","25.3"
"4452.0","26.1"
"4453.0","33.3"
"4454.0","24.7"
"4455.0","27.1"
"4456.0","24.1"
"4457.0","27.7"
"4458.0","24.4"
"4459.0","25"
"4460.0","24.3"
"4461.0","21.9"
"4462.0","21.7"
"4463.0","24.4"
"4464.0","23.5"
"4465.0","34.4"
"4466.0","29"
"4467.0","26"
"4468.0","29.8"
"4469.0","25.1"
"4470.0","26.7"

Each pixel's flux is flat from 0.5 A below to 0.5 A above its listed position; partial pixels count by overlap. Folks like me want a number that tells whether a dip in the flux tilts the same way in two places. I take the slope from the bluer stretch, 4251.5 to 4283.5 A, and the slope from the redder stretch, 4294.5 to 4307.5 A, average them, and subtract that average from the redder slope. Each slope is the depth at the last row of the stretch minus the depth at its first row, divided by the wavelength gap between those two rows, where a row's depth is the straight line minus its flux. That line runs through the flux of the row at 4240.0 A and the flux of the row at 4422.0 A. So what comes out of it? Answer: 0.2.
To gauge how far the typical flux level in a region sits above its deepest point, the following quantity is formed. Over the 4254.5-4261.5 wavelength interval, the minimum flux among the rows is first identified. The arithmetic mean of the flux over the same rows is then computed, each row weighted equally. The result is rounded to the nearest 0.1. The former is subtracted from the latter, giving 2.0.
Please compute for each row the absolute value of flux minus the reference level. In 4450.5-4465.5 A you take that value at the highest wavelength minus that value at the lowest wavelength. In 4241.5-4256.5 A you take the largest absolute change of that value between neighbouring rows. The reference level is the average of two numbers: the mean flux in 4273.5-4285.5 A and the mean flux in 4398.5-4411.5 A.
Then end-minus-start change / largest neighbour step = 1.2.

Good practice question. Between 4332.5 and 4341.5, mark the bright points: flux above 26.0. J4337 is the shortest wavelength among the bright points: 4340.0 A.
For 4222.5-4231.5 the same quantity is 4223.0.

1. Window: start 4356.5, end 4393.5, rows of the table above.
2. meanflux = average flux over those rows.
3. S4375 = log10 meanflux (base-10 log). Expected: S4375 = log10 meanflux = 1.41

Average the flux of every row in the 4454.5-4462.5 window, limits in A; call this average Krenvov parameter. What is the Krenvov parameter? 24.5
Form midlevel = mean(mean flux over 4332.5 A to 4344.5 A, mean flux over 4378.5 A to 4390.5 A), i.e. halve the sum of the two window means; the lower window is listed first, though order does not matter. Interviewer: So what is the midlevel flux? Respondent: 24.2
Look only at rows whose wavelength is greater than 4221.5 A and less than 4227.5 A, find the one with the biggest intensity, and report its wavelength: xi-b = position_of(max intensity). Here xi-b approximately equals 4222.0 A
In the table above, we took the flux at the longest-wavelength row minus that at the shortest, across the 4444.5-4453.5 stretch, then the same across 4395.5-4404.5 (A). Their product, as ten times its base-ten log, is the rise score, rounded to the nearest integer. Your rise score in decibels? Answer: 16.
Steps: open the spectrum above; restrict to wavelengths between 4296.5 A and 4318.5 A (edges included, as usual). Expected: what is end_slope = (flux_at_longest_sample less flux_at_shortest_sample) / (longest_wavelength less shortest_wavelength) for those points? 0.2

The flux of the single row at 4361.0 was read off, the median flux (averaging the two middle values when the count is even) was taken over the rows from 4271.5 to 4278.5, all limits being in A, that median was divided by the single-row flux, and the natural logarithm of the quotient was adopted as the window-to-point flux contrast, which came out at -0.08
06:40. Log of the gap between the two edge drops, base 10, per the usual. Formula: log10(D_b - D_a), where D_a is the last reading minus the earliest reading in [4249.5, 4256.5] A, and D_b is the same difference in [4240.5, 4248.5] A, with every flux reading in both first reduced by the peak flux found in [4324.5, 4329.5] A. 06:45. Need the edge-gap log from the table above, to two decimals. 0.38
